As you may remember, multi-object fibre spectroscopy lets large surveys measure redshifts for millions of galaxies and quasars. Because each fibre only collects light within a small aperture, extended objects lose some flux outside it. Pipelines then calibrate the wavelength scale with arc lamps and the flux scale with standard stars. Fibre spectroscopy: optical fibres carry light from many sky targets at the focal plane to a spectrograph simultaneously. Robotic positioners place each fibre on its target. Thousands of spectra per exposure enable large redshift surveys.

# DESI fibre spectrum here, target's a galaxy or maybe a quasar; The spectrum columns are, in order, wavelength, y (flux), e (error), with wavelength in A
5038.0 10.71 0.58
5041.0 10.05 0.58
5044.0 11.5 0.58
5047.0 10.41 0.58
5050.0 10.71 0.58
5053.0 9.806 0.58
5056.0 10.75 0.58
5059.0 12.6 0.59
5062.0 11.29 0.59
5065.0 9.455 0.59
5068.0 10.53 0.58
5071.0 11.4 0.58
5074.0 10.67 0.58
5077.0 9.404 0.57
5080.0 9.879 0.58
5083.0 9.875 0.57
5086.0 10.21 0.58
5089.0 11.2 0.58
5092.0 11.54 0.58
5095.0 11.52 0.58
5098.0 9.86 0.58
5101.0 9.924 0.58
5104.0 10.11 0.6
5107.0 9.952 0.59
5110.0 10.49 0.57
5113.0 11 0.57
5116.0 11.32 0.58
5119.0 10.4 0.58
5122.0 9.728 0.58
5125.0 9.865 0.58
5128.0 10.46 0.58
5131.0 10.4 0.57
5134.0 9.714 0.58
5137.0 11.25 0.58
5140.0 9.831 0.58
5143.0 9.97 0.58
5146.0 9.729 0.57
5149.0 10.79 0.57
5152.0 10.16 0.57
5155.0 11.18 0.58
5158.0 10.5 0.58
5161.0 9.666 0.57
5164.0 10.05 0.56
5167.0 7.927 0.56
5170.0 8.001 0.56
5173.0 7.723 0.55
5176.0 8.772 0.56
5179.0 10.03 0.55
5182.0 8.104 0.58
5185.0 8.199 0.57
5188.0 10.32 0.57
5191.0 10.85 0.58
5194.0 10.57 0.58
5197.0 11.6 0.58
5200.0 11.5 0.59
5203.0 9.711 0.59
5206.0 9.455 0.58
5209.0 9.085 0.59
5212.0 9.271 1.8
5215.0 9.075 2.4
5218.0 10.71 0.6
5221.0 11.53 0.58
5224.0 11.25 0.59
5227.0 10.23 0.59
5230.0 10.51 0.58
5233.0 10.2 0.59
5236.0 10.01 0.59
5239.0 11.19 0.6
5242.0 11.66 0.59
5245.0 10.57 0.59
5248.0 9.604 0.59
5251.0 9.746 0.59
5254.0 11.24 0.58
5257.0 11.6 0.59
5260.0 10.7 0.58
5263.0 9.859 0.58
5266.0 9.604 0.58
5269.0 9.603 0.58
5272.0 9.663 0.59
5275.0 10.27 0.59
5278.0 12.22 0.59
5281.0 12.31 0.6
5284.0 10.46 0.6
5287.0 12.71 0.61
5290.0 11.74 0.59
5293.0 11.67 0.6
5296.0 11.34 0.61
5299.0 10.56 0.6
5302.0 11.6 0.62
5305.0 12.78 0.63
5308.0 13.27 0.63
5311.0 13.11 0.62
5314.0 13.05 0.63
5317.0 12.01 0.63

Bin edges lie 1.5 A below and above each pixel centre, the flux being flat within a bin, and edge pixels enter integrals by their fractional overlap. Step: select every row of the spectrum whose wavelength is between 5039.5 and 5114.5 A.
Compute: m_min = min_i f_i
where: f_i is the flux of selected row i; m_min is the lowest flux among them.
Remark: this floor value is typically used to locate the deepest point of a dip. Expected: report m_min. 9.404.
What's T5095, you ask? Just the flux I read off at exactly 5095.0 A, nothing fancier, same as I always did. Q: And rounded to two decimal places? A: 11.52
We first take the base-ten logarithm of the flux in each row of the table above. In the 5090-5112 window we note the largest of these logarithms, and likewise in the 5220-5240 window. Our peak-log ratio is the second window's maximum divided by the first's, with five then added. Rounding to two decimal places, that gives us 6.00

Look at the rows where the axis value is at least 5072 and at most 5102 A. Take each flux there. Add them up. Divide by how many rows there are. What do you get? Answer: 10.4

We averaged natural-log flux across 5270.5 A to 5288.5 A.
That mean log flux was 2.42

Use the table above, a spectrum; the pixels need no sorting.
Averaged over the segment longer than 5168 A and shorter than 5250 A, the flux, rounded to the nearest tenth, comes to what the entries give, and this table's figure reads 10.0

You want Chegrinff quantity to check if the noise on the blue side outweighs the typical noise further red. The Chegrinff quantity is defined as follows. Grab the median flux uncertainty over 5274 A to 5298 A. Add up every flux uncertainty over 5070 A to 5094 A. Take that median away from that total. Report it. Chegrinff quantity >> 4.02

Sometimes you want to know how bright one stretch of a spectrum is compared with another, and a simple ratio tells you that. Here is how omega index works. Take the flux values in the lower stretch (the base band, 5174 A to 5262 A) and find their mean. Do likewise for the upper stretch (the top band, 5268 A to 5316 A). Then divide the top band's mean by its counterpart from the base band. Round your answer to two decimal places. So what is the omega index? 1.14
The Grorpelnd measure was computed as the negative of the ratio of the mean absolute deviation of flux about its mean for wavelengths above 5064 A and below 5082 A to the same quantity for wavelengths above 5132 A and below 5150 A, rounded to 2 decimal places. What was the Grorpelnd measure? -1.20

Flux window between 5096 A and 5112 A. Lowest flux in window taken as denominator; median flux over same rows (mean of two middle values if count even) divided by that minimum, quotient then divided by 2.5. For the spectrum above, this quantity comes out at 0.404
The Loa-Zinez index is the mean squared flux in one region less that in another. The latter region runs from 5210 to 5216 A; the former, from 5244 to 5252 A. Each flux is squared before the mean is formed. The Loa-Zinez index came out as 15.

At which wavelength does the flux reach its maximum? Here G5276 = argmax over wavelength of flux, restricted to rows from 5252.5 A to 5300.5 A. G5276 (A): 5287.0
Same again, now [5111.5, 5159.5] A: 5116.0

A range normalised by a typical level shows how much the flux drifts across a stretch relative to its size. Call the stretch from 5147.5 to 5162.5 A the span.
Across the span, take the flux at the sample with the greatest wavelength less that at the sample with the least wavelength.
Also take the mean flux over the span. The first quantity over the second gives -0.11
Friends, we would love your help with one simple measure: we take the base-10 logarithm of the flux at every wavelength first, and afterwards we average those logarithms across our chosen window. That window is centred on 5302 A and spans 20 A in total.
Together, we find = 1.08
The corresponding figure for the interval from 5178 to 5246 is 1.01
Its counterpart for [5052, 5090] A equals 1.02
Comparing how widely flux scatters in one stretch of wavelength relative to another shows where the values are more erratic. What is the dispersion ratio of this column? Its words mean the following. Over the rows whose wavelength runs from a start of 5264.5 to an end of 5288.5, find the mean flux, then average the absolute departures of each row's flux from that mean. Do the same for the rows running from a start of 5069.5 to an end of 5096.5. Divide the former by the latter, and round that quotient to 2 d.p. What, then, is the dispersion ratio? 1.66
